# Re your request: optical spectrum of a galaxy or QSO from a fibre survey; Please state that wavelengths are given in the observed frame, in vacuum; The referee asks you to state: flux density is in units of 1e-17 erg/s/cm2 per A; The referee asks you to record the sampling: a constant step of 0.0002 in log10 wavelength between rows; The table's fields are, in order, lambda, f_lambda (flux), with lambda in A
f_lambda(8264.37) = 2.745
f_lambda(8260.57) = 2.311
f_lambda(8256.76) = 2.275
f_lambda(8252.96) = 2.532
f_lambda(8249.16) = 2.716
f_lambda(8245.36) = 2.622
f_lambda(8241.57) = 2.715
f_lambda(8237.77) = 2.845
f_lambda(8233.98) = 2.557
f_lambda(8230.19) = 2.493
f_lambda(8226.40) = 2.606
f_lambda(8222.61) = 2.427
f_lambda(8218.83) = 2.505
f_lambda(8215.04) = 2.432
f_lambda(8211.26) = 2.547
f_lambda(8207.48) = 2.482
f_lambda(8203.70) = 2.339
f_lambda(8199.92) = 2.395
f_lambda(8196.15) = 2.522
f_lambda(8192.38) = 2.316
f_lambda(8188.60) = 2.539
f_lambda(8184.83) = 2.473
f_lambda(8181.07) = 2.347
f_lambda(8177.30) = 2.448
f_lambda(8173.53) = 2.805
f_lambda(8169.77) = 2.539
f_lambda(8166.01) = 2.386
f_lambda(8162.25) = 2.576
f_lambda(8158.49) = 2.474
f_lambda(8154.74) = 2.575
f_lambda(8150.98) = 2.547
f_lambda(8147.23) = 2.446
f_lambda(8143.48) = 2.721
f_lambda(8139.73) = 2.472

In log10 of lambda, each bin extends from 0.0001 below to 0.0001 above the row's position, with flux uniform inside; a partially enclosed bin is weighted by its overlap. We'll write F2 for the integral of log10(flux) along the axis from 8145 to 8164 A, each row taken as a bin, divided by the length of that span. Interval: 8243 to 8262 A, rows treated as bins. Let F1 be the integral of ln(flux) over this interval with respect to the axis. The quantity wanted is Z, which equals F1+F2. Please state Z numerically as 17.8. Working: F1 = 17.4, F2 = 0.403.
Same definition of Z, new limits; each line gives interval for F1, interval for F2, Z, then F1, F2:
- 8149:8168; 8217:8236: 17.9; 17.5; 0.401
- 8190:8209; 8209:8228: 17.1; 16.7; 0.398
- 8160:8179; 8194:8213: 18.1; 17.8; 0.390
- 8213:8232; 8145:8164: 17.8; 17.3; 0.403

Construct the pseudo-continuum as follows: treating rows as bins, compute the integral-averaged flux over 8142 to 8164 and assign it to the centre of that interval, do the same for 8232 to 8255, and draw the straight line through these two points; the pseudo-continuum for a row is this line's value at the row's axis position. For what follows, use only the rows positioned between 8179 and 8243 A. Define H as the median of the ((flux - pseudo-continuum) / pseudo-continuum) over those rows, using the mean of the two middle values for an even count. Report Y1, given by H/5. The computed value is -0.010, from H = -0.048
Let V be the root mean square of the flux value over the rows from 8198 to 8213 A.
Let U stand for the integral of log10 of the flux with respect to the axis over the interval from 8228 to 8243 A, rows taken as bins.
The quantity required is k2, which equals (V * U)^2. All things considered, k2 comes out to 240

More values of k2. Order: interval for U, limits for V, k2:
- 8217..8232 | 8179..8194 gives 210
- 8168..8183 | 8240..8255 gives 256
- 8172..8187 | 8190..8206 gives 205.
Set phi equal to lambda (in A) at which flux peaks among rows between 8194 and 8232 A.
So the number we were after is 8226.40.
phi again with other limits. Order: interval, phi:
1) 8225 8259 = 8237.77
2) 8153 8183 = 8173.53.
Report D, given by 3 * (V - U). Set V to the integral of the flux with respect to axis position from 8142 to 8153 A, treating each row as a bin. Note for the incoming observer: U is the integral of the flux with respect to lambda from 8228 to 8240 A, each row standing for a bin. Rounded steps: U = 31.6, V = 28.2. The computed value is -10.1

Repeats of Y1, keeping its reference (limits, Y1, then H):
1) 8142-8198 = -0.006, -0.032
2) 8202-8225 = -0.013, -0.063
